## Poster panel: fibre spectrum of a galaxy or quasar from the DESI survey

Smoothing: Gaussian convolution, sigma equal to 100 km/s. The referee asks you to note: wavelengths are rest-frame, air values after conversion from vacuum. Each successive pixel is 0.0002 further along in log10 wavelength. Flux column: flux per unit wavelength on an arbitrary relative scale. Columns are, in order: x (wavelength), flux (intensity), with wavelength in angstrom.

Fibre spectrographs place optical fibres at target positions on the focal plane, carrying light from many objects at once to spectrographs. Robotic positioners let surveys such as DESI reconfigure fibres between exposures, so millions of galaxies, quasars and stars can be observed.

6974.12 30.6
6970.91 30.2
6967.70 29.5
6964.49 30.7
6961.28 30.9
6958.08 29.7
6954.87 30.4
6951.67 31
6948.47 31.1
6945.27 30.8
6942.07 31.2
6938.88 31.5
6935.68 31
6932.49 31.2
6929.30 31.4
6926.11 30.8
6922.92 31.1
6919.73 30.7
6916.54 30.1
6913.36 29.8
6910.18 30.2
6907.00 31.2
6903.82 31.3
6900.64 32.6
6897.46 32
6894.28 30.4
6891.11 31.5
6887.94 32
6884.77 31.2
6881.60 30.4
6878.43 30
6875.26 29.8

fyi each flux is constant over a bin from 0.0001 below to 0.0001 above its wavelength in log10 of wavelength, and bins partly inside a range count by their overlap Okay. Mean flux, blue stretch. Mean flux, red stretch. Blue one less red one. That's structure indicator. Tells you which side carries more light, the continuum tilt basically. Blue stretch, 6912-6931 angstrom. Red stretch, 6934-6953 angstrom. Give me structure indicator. -0.4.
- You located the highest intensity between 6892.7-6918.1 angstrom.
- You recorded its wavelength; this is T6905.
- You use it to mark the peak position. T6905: 6900.64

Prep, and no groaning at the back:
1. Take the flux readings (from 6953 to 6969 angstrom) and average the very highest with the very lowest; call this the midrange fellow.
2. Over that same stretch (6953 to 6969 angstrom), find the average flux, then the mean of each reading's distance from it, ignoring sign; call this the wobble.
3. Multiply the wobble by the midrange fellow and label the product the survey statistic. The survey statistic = 15.5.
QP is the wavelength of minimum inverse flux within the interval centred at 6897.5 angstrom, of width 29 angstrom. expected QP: 6900.64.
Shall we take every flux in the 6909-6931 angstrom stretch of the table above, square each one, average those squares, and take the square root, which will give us 30.6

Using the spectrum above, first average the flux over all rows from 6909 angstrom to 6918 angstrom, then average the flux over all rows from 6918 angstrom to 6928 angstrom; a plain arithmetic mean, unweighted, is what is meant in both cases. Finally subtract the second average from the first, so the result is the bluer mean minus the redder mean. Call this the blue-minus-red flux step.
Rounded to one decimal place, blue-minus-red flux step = -0.8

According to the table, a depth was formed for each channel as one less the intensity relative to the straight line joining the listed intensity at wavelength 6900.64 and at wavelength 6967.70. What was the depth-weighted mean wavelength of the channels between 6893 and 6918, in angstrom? 6906.6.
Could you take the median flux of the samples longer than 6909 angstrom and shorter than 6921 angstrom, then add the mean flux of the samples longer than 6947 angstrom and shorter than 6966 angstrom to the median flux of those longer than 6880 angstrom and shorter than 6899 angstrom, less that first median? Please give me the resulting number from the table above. 31.83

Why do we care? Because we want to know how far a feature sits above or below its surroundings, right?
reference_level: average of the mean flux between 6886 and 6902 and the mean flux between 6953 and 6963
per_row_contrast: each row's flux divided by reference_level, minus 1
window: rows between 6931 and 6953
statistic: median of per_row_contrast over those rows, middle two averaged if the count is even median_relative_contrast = 0.003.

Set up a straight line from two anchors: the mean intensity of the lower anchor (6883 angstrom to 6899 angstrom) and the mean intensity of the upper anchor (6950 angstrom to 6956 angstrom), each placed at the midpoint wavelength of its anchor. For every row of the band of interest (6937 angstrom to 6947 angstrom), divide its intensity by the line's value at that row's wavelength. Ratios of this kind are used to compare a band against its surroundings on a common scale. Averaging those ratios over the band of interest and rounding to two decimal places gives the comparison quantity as 1.01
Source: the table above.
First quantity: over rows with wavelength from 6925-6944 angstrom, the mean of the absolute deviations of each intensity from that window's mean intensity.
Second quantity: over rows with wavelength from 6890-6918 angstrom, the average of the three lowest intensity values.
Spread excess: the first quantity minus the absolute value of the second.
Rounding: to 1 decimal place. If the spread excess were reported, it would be -29.8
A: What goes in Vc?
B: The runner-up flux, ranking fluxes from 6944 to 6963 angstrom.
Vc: 31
